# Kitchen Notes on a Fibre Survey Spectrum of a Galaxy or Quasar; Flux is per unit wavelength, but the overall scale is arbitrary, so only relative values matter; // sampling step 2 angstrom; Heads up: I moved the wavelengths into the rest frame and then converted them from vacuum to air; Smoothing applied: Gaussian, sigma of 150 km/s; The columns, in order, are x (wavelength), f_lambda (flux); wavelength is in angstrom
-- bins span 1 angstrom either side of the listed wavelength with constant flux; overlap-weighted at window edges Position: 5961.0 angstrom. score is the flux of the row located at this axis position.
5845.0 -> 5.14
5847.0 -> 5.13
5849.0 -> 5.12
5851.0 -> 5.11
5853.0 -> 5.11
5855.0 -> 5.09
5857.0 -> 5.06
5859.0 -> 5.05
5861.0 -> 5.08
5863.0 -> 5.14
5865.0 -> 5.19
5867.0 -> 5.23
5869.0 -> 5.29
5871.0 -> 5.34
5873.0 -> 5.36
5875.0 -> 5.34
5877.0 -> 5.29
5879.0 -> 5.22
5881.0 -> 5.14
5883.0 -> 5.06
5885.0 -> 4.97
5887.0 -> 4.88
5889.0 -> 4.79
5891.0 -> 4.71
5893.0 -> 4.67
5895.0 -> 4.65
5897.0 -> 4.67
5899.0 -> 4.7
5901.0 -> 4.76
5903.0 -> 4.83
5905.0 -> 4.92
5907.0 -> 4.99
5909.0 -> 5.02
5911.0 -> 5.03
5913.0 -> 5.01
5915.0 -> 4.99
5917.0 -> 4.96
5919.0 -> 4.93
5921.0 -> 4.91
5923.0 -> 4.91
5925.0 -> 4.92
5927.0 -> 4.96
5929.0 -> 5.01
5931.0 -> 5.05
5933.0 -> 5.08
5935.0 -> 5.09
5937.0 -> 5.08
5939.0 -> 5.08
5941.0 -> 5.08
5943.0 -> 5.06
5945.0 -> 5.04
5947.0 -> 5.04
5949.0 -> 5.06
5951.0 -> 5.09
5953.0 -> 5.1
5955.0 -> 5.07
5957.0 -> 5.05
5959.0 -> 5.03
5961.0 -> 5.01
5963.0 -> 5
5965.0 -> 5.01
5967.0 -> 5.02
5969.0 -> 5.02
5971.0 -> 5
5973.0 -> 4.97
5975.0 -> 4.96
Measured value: 5.01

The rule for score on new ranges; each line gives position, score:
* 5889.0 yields 4.79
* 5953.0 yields 5.1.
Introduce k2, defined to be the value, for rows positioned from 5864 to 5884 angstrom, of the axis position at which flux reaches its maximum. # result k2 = 5873.0 angstrom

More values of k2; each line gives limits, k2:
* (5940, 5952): 5951.0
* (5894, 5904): 5903.0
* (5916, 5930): 5929.0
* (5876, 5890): 5877.0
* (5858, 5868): 5867.0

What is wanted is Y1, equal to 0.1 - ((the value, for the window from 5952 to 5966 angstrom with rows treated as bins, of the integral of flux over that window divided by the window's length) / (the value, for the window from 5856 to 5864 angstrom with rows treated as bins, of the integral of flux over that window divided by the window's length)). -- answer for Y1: -0.891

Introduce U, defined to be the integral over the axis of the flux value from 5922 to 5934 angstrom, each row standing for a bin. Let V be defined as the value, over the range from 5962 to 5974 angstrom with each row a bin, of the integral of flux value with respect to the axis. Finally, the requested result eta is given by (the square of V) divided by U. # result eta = 60.2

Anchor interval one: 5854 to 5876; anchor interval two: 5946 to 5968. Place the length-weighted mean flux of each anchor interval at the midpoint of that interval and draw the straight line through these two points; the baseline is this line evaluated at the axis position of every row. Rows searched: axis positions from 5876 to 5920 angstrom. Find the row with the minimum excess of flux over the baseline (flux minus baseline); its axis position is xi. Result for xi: 5895.0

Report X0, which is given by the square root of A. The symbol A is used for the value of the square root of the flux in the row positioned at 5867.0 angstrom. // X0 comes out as 1.51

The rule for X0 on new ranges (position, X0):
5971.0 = 1.50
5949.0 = 1.50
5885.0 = 1.49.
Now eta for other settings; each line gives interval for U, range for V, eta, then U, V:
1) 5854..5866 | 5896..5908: 54.5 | 61.2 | 57.7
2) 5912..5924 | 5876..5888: 62.9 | 59.4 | 61.1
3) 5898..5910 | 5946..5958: 63.3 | 58.4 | 60.8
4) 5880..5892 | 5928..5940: 62.5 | 59.1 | 60.8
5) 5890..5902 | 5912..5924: 62.7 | 56.3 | 59.4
